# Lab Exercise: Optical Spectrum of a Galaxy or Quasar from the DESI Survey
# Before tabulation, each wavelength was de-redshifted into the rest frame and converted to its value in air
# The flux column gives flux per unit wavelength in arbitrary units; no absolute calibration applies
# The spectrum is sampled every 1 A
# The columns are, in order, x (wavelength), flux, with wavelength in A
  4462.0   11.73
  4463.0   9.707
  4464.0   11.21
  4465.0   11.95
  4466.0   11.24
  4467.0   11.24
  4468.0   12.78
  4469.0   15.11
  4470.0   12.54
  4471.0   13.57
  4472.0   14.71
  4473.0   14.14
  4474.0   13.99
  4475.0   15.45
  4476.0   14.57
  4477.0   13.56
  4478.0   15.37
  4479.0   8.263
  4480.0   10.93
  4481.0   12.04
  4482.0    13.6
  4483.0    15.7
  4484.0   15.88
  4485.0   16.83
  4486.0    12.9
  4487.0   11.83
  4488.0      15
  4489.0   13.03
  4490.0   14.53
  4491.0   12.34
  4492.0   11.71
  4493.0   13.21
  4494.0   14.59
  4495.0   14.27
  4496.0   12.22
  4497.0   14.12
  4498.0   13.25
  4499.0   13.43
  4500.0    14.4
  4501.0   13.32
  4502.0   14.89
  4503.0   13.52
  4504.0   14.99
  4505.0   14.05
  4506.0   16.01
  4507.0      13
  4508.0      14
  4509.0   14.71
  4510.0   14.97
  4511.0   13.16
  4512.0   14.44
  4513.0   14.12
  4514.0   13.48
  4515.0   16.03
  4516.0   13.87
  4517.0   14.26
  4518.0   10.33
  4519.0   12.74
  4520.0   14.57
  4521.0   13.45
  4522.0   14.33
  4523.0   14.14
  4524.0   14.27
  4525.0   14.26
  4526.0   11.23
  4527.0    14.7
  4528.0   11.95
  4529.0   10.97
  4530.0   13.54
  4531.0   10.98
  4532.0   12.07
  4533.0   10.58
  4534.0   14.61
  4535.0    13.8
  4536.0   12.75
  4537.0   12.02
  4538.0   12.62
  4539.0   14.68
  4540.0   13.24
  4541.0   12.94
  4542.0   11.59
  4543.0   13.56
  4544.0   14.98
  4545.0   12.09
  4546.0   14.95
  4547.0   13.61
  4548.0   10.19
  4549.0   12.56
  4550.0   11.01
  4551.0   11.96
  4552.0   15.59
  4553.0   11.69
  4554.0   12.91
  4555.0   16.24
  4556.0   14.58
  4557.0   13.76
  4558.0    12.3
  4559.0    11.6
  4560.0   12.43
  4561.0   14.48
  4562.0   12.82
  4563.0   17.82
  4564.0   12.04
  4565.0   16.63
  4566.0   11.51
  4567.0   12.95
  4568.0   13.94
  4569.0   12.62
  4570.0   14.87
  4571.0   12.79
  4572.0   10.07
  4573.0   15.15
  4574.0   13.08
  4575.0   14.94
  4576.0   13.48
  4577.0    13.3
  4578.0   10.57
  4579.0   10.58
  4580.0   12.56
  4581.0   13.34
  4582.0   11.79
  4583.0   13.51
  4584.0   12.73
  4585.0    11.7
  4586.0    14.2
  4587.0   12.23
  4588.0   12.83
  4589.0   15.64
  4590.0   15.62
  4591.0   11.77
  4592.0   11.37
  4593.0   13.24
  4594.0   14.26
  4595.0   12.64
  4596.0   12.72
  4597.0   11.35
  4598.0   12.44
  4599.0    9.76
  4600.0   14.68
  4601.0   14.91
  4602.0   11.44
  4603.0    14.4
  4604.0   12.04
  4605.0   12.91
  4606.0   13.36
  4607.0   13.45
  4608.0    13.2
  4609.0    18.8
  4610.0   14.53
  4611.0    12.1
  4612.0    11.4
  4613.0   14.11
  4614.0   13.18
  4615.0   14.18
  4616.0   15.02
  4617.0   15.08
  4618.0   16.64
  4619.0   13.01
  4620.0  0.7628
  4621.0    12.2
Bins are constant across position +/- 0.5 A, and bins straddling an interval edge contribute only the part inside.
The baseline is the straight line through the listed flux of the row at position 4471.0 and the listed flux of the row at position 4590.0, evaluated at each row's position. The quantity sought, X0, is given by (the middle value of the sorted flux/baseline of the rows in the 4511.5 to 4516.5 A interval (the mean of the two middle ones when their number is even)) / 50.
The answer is 0.0198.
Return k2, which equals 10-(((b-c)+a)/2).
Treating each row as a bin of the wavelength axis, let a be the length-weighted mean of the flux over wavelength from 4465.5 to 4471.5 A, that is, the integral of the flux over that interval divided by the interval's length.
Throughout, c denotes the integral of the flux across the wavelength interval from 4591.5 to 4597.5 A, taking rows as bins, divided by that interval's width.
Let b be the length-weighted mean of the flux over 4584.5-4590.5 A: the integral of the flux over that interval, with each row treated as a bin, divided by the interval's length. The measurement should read 3.1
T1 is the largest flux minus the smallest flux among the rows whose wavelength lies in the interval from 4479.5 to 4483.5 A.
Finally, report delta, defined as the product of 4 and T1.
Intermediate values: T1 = 5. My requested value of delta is 19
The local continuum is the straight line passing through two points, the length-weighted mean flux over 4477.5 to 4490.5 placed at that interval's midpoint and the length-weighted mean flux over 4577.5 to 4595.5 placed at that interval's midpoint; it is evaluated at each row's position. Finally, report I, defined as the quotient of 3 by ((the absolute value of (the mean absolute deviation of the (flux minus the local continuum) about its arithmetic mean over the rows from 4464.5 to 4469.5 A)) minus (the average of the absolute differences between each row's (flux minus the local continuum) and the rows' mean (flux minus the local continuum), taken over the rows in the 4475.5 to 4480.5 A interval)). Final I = -3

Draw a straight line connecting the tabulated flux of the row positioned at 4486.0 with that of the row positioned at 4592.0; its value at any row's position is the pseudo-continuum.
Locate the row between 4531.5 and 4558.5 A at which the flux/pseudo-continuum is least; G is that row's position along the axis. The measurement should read 4548.0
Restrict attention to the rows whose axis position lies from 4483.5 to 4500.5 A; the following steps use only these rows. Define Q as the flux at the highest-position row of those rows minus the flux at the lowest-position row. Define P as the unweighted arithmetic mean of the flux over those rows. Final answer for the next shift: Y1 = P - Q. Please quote 15.2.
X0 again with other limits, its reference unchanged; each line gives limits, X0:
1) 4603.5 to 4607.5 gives 0.0165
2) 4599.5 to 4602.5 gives 0.0186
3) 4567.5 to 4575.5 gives 0.0177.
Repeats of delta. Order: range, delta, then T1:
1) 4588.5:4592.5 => 17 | 4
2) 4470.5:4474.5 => 5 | 1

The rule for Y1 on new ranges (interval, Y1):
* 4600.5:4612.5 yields 17.1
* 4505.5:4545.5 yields 17.3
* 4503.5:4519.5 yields 16.3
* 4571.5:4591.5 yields 11.3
